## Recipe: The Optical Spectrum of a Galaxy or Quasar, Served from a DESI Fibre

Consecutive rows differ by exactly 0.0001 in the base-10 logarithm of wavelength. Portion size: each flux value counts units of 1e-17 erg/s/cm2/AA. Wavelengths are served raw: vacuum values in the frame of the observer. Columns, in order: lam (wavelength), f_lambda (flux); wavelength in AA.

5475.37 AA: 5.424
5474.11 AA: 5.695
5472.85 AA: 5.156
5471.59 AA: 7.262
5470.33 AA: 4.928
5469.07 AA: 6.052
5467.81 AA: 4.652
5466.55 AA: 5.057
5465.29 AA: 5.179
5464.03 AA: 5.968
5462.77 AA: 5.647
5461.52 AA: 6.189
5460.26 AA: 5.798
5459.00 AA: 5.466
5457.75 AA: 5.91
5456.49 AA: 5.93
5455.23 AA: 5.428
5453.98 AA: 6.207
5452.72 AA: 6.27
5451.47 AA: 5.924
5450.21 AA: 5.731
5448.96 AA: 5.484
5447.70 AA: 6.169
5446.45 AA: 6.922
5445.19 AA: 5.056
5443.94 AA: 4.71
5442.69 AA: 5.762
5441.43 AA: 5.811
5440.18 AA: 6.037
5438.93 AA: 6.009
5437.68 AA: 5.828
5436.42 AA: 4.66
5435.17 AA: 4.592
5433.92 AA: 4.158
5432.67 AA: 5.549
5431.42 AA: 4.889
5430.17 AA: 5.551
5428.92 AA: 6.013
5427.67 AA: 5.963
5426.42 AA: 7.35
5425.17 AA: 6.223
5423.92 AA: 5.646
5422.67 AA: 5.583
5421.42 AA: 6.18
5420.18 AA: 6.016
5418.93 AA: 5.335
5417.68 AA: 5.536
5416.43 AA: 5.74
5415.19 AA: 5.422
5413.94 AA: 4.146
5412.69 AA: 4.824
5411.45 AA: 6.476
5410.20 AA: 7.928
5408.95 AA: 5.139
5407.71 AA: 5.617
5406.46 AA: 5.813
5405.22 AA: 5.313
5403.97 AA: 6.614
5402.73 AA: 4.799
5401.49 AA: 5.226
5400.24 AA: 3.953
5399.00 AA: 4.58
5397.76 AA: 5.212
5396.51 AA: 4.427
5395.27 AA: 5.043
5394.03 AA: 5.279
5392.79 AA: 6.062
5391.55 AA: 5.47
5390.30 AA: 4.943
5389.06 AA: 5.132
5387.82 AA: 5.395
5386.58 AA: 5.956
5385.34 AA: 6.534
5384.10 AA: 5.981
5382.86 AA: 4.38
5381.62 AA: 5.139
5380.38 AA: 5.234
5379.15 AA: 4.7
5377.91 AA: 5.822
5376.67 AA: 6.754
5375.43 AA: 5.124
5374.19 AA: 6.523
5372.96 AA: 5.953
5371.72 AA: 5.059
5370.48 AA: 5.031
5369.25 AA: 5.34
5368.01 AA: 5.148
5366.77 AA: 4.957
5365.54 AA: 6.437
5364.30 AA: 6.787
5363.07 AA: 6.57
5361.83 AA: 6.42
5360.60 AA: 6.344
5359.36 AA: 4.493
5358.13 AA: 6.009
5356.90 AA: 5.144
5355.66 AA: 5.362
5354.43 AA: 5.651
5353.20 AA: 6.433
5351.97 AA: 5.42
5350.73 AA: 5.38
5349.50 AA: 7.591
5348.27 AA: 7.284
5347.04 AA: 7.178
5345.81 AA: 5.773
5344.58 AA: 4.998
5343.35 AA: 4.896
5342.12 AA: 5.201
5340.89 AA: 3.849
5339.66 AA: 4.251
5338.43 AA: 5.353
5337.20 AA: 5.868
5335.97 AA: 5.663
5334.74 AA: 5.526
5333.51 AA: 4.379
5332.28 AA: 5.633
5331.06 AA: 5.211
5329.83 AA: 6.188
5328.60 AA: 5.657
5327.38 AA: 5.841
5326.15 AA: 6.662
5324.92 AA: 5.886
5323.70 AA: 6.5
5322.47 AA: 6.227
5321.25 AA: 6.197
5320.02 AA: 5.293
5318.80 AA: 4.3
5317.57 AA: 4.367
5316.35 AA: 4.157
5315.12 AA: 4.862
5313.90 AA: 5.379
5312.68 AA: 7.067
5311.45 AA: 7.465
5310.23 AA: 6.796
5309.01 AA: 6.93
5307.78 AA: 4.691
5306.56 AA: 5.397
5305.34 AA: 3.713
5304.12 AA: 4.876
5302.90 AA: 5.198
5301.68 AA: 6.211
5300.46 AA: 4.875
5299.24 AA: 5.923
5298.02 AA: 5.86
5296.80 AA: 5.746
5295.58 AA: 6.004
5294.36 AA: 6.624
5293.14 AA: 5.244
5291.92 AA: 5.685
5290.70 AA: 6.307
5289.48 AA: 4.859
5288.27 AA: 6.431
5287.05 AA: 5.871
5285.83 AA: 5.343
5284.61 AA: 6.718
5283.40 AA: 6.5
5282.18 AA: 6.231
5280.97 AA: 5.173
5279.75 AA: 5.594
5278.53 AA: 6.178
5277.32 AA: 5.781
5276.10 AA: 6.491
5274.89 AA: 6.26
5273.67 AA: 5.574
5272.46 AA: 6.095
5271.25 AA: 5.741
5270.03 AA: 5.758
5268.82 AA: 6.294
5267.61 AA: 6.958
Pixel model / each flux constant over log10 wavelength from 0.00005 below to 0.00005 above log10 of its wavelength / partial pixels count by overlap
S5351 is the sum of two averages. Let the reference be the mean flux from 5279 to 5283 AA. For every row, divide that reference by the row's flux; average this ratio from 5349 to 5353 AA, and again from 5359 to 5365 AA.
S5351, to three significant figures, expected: 1.90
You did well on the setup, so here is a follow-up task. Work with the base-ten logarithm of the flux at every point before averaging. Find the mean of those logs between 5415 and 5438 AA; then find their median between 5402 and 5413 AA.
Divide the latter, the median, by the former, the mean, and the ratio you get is 1.01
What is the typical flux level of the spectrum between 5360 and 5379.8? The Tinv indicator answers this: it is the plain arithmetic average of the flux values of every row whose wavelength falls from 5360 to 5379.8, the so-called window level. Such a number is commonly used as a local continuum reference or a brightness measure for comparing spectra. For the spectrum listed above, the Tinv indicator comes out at 5.81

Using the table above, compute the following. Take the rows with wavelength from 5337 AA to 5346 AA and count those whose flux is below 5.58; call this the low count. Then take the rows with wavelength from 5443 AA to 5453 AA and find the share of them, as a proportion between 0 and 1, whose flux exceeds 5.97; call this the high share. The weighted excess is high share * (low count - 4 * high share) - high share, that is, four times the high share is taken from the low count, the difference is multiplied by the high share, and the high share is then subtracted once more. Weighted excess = 1.3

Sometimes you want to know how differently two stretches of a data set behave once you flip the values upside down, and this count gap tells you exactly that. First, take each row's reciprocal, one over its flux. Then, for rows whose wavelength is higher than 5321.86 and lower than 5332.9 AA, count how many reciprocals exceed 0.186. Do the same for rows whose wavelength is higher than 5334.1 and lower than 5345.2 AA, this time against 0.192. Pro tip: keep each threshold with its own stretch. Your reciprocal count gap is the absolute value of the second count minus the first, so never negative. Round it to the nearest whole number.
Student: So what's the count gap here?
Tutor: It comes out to 4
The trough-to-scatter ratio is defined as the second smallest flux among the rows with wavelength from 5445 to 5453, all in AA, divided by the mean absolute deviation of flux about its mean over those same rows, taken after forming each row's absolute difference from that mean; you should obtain 12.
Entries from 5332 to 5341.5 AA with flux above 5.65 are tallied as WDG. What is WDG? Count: 2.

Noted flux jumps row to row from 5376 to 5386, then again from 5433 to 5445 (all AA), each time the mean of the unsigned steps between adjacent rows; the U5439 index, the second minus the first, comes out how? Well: -0.4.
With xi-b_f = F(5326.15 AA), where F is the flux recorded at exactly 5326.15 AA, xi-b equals 6.662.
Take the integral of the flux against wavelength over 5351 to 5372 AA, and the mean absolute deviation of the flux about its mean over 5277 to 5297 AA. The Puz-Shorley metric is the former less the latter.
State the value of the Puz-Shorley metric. 119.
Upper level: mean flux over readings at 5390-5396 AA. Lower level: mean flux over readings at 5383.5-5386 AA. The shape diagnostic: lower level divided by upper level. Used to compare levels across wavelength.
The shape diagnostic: 1.17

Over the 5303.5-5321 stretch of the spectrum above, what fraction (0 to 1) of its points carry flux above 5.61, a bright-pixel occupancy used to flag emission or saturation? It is 0.29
